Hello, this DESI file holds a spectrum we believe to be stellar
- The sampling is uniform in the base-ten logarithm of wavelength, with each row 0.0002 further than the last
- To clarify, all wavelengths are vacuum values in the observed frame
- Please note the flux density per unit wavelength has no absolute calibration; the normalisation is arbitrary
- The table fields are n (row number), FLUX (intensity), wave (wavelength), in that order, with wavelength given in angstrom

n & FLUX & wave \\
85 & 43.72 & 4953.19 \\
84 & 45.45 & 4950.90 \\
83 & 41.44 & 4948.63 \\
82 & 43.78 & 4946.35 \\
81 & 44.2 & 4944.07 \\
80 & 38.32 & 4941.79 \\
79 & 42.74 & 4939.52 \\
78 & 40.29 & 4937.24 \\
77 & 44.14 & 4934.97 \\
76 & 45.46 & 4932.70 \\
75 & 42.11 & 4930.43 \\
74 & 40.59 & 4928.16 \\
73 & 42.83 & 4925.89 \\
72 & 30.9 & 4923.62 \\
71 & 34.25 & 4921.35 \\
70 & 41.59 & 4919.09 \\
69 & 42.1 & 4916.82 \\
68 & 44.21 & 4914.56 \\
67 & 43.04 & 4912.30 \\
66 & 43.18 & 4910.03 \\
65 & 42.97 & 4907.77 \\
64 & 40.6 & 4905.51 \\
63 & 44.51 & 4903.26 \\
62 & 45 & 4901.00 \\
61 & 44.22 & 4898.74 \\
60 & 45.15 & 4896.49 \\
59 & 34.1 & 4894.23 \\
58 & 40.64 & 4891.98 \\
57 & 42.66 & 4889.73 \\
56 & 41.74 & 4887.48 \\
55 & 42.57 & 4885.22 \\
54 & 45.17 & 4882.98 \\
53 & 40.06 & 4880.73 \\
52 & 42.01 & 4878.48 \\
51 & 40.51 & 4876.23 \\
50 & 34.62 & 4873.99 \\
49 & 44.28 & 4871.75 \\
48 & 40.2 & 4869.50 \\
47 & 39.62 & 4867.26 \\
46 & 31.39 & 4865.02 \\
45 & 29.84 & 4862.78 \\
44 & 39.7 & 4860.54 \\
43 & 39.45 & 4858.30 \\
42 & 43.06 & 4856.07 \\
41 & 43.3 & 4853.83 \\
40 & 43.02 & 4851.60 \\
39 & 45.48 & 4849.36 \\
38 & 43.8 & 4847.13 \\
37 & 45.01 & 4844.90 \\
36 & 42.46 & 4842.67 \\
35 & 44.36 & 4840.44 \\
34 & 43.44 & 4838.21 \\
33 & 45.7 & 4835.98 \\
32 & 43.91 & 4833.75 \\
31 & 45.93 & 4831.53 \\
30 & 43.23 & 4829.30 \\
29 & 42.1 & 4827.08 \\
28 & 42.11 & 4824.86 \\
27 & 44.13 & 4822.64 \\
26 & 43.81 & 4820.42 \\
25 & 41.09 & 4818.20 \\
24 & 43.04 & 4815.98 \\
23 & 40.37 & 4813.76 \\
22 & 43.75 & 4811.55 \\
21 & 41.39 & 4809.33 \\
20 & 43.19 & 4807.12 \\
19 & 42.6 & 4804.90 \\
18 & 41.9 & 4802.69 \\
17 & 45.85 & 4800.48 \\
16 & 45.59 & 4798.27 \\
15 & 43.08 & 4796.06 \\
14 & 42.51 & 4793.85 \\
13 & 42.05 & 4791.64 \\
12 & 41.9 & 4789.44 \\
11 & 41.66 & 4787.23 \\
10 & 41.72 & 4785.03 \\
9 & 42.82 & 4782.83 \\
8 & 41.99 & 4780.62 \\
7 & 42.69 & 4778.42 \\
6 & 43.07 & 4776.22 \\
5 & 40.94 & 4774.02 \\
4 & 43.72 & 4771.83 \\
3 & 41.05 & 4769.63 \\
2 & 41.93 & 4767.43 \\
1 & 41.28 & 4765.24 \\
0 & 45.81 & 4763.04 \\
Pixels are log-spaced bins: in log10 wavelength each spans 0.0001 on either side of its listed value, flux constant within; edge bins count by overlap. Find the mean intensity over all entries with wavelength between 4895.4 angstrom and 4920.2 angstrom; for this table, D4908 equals 43.3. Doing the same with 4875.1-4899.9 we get 41.7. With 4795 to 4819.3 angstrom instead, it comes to 42.9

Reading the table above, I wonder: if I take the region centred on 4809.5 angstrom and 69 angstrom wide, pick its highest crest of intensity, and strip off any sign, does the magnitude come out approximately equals 45.9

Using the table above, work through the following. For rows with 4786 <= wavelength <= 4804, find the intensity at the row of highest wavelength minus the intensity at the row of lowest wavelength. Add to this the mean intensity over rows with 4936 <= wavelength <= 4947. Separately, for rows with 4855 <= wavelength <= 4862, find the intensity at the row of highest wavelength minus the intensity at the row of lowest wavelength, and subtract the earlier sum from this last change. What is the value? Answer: -45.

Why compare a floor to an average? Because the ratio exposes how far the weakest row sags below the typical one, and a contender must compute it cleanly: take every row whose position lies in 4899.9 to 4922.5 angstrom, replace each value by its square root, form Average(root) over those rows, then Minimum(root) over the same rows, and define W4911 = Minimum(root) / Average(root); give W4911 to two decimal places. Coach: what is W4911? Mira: 0.90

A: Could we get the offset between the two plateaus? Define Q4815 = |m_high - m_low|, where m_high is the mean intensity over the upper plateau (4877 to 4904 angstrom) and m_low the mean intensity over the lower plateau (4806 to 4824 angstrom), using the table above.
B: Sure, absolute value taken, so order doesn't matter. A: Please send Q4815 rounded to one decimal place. 0.3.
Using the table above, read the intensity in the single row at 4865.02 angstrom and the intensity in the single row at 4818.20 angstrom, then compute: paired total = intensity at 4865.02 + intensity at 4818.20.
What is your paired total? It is 72.5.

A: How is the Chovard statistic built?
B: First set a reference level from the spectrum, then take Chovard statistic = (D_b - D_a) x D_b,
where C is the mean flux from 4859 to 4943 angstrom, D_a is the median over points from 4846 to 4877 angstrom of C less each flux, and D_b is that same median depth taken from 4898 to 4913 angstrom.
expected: 6.9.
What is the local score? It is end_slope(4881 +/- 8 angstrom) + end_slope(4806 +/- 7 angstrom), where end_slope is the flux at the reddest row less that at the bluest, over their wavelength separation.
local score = 0.3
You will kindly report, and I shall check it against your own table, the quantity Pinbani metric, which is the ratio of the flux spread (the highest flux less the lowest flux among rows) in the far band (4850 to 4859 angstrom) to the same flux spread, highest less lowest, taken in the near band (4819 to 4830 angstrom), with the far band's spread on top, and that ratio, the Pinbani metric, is 1.9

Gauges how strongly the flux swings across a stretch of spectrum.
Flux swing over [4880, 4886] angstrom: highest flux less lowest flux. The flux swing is 5.1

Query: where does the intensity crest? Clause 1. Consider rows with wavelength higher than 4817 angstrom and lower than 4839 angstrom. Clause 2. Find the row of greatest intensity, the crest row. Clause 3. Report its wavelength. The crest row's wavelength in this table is 4831.53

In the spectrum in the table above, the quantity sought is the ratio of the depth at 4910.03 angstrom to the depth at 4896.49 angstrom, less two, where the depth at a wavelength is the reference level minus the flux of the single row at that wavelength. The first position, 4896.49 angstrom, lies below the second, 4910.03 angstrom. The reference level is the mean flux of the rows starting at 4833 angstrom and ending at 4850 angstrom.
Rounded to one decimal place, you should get -3.2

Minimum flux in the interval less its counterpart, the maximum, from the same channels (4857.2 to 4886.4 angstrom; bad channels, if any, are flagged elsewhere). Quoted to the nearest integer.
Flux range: -15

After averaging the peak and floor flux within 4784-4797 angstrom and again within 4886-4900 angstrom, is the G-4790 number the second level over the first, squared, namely 0.87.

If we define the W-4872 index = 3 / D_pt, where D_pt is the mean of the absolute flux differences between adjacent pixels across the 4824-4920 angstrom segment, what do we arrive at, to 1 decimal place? 1.1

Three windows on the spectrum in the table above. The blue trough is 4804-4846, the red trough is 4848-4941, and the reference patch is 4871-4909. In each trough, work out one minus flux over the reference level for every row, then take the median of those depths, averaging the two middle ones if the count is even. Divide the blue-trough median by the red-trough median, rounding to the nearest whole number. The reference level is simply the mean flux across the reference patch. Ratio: 5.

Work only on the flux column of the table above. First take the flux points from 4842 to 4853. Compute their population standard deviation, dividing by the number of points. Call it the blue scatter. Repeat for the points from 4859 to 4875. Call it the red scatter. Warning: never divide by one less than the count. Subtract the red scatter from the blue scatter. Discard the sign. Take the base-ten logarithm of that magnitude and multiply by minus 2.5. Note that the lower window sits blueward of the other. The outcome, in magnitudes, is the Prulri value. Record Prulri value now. -1.4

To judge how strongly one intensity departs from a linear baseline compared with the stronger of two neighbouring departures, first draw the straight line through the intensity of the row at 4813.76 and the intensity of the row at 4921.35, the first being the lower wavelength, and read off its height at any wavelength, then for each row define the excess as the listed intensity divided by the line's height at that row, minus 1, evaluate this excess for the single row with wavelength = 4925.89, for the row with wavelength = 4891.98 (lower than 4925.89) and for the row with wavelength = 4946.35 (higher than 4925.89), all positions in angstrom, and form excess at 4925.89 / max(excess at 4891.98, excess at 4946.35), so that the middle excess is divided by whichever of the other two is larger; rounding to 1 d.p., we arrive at 0.8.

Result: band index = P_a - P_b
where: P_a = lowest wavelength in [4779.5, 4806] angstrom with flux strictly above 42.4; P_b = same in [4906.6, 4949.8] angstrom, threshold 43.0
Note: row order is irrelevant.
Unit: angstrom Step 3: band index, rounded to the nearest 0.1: -127.2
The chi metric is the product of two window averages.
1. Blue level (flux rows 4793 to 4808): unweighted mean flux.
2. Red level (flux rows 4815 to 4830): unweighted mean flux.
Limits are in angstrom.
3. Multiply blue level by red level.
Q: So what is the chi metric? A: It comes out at 1863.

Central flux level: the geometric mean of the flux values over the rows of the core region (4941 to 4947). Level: 42.0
